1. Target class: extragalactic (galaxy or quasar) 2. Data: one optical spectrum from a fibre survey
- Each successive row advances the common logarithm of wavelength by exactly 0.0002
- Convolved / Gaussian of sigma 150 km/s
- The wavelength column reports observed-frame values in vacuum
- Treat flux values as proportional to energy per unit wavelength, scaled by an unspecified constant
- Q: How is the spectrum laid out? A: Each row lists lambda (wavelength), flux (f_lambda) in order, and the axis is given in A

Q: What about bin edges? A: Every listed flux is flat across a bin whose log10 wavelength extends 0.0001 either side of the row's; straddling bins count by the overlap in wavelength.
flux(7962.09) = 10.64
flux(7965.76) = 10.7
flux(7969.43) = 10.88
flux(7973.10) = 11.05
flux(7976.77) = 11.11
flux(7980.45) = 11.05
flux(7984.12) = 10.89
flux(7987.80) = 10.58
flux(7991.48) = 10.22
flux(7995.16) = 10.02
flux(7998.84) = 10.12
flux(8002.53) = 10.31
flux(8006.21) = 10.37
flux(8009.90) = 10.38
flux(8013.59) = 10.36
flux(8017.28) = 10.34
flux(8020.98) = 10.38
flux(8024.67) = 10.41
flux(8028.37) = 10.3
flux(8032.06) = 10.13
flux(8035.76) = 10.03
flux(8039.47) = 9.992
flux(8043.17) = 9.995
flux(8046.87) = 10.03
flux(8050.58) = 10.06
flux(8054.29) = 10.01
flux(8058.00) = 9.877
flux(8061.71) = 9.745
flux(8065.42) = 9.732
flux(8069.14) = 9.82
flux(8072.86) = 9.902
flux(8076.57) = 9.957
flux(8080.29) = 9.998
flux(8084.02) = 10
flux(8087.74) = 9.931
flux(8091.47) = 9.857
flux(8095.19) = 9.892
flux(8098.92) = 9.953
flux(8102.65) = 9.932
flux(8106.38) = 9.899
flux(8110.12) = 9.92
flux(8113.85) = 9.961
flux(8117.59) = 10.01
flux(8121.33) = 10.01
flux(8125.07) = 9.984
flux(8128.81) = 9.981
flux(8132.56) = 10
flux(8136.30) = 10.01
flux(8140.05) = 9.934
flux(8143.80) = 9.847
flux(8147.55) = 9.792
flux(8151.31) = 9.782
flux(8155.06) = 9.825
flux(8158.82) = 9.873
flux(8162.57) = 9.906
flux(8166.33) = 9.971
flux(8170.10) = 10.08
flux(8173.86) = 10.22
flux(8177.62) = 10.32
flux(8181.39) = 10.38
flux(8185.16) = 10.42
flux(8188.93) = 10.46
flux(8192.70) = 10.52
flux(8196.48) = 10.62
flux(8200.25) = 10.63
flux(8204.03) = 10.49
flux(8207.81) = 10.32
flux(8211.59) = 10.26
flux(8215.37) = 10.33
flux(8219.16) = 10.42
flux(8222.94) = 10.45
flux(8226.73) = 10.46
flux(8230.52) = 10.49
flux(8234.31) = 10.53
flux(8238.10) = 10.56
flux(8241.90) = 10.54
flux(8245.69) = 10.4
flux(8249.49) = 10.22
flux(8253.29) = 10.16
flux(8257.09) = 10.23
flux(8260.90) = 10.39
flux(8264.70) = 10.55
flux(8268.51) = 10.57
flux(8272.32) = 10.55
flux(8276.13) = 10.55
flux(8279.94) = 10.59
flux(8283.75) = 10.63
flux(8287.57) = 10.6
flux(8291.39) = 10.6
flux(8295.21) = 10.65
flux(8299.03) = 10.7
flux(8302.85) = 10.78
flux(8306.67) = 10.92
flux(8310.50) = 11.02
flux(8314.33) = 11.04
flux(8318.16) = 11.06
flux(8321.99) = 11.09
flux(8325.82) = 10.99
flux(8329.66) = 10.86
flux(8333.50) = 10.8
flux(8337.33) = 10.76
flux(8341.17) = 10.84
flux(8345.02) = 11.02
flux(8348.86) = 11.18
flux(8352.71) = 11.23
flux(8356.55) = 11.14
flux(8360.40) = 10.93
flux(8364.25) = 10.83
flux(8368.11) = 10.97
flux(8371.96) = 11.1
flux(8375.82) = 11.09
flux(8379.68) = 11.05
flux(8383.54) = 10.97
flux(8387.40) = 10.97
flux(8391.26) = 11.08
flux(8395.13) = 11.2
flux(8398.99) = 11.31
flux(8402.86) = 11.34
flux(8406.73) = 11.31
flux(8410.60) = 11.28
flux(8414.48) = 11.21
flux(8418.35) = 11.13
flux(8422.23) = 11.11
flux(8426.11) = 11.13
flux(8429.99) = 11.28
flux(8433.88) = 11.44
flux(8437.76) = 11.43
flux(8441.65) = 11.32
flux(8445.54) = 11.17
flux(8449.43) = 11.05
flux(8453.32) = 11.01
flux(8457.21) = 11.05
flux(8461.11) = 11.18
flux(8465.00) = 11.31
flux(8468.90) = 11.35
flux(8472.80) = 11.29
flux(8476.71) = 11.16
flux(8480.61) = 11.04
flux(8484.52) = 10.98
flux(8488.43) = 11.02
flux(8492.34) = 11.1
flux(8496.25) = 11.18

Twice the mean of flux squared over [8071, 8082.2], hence 198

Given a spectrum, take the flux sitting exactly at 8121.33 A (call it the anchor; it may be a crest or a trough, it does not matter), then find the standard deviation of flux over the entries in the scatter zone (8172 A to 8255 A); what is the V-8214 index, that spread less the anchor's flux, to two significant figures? -9.9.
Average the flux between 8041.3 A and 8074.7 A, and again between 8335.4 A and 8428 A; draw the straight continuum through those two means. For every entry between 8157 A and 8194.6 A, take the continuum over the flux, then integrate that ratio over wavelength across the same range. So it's 38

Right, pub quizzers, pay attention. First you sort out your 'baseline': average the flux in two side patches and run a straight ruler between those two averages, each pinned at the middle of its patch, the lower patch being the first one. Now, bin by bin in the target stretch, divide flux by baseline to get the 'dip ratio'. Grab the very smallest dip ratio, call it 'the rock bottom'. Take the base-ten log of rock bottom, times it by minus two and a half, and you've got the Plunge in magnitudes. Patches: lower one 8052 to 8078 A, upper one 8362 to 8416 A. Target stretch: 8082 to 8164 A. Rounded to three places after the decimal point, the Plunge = 0.045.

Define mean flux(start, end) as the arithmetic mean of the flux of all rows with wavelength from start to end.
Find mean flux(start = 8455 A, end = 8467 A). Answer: 11.2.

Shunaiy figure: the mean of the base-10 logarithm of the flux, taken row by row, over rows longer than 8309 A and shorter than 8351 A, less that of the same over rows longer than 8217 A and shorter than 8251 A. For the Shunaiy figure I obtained 0.021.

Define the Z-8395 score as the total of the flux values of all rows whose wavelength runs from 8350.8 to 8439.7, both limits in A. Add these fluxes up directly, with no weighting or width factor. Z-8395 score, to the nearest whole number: 257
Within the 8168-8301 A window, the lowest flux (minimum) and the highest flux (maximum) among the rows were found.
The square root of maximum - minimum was 0.79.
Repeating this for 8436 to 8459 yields 0.65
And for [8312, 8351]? 0.65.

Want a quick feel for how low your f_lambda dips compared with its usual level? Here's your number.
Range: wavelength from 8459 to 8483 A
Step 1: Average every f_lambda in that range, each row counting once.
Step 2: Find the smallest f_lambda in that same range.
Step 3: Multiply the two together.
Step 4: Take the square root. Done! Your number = 11.1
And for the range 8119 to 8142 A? 10.0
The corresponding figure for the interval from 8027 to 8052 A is 10.0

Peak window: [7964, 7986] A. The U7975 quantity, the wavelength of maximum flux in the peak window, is 7976.77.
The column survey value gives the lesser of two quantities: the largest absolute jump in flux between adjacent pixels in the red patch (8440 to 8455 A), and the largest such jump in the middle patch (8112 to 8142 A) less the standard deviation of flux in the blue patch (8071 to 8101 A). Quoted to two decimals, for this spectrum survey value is 0.03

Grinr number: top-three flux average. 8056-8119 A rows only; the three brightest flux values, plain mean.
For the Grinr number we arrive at 10.0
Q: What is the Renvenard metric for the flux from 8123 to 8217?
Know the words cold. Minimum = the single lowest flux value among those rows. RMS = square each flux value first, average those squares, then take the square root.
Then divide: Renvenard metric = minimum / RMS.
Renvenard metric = 0.963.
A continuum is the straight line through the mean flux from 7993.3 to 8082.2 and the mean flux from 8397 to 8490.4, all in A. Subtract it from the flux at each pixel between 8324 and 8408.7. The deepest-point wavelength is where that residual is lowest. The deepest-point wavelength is 8364.25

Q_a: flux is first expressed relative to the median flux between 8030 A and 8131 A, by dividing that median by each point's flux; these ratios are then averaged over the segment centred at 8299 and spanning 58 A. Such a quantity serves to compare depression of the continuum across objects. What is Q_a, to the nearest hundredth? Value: 0.92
